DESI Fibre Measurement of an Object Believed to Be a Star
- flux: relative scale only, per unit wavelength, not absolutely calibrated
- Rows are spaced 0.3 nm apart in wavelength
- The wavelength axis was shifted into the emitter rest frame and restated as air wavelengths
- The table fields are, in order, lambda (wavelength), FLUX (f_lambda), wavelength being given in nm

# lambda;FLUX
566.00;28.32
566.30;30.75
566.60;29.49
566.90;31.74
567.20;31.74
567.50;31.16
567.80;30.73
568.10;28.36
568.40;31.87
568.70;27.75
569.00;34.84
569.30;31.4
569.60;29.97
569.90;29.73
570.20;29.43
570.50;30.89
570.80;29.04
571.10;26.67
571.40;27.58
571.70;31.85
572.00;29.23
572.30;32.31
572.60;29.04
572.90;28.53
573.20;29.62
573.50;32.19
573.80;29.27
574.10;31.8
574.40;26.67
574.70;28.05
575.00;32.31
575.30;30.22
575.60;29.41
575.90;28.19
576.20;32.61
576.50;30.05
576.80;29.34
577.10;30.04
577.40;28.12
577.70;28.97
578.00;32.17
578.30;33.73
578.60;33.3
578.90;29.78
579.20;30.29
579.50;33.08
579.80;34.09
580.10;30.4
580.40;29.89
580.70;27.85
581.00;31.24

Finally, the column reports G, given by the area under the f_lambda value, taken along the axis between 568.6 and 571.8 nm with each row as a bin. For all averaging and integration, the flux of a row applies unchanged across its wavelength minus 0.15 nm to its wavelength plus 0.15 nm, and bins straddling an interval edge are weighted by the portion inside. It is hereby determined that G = 96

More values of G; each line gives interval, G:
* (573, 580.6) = 232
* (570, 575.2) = 154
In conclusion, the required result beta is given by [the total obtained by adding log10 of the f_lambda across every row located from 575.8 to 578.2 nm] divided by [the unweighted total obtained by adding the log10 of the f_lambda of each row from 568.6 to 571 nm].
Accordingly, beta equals 1.00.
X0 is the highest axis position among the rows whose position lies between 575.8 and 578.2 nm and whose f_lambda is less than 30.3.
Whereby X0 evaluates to 577.70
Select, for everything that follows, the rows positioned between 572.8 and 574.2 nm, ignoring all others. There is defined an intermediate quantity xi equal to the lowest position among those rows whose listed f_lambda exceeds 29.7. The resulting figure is 573.50 nm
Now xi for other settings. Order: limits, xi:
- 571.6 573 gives 571.70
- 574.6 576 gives 575.00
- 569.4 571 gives 569.60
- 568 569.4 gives 568.40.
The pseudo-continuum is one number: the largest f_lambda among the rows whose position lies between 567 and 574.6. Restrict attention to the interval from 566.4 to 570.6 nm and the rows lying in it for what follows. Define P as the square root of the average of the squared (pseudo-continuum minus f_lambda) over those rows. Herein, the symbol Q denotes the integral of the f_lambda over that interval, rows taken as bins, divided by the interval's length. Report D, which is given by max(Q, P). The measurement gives 30.6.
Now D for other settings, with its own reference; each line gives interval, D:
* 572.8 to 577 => 29.9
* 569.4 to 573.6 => 29.7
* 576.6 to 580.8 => 30.8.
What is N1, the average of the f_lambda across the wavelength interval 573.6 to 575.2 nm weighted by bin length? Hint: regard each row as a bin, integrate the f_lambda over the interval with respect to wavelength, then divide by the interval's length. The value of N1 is 29.72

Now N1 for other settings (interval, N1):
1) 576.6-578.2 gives 29.86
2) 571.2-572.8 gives 29.85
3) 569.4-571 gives 29.76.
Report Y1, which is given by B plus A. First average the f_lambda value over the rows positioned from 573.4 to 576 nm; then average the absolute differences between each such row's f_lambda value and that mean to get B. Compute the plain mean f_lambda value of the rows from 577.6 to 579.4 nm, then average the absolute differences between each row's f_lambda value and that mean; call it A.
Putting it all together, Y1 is 3.3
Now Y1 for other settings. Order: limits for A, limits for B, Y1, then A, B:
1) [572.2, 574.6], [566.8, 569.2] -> 3.2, 1.63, 1.56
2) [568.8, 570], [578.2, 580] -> 3.2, 1.68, 1.56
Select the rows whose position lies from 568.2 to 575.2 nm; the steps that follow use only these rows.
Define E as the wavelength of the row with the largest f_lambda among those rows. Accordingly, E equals 569.00 nm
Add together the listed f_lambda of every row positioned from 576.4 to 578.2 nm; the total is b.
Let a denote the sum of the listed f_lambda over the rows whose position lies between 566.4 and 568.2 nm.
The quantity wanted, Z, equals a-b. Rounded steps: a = 183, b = 179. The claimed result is 4.5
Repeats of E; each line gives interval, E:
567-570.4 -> 569.00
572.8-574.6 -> 573.50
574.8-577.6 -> 576.20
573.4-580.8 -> 579.80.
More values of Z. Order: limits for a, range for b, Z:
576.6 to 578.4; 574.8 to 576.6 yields -0.4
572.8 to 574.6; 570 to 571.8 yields 2.6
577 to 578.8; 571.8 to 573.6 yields 5.4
